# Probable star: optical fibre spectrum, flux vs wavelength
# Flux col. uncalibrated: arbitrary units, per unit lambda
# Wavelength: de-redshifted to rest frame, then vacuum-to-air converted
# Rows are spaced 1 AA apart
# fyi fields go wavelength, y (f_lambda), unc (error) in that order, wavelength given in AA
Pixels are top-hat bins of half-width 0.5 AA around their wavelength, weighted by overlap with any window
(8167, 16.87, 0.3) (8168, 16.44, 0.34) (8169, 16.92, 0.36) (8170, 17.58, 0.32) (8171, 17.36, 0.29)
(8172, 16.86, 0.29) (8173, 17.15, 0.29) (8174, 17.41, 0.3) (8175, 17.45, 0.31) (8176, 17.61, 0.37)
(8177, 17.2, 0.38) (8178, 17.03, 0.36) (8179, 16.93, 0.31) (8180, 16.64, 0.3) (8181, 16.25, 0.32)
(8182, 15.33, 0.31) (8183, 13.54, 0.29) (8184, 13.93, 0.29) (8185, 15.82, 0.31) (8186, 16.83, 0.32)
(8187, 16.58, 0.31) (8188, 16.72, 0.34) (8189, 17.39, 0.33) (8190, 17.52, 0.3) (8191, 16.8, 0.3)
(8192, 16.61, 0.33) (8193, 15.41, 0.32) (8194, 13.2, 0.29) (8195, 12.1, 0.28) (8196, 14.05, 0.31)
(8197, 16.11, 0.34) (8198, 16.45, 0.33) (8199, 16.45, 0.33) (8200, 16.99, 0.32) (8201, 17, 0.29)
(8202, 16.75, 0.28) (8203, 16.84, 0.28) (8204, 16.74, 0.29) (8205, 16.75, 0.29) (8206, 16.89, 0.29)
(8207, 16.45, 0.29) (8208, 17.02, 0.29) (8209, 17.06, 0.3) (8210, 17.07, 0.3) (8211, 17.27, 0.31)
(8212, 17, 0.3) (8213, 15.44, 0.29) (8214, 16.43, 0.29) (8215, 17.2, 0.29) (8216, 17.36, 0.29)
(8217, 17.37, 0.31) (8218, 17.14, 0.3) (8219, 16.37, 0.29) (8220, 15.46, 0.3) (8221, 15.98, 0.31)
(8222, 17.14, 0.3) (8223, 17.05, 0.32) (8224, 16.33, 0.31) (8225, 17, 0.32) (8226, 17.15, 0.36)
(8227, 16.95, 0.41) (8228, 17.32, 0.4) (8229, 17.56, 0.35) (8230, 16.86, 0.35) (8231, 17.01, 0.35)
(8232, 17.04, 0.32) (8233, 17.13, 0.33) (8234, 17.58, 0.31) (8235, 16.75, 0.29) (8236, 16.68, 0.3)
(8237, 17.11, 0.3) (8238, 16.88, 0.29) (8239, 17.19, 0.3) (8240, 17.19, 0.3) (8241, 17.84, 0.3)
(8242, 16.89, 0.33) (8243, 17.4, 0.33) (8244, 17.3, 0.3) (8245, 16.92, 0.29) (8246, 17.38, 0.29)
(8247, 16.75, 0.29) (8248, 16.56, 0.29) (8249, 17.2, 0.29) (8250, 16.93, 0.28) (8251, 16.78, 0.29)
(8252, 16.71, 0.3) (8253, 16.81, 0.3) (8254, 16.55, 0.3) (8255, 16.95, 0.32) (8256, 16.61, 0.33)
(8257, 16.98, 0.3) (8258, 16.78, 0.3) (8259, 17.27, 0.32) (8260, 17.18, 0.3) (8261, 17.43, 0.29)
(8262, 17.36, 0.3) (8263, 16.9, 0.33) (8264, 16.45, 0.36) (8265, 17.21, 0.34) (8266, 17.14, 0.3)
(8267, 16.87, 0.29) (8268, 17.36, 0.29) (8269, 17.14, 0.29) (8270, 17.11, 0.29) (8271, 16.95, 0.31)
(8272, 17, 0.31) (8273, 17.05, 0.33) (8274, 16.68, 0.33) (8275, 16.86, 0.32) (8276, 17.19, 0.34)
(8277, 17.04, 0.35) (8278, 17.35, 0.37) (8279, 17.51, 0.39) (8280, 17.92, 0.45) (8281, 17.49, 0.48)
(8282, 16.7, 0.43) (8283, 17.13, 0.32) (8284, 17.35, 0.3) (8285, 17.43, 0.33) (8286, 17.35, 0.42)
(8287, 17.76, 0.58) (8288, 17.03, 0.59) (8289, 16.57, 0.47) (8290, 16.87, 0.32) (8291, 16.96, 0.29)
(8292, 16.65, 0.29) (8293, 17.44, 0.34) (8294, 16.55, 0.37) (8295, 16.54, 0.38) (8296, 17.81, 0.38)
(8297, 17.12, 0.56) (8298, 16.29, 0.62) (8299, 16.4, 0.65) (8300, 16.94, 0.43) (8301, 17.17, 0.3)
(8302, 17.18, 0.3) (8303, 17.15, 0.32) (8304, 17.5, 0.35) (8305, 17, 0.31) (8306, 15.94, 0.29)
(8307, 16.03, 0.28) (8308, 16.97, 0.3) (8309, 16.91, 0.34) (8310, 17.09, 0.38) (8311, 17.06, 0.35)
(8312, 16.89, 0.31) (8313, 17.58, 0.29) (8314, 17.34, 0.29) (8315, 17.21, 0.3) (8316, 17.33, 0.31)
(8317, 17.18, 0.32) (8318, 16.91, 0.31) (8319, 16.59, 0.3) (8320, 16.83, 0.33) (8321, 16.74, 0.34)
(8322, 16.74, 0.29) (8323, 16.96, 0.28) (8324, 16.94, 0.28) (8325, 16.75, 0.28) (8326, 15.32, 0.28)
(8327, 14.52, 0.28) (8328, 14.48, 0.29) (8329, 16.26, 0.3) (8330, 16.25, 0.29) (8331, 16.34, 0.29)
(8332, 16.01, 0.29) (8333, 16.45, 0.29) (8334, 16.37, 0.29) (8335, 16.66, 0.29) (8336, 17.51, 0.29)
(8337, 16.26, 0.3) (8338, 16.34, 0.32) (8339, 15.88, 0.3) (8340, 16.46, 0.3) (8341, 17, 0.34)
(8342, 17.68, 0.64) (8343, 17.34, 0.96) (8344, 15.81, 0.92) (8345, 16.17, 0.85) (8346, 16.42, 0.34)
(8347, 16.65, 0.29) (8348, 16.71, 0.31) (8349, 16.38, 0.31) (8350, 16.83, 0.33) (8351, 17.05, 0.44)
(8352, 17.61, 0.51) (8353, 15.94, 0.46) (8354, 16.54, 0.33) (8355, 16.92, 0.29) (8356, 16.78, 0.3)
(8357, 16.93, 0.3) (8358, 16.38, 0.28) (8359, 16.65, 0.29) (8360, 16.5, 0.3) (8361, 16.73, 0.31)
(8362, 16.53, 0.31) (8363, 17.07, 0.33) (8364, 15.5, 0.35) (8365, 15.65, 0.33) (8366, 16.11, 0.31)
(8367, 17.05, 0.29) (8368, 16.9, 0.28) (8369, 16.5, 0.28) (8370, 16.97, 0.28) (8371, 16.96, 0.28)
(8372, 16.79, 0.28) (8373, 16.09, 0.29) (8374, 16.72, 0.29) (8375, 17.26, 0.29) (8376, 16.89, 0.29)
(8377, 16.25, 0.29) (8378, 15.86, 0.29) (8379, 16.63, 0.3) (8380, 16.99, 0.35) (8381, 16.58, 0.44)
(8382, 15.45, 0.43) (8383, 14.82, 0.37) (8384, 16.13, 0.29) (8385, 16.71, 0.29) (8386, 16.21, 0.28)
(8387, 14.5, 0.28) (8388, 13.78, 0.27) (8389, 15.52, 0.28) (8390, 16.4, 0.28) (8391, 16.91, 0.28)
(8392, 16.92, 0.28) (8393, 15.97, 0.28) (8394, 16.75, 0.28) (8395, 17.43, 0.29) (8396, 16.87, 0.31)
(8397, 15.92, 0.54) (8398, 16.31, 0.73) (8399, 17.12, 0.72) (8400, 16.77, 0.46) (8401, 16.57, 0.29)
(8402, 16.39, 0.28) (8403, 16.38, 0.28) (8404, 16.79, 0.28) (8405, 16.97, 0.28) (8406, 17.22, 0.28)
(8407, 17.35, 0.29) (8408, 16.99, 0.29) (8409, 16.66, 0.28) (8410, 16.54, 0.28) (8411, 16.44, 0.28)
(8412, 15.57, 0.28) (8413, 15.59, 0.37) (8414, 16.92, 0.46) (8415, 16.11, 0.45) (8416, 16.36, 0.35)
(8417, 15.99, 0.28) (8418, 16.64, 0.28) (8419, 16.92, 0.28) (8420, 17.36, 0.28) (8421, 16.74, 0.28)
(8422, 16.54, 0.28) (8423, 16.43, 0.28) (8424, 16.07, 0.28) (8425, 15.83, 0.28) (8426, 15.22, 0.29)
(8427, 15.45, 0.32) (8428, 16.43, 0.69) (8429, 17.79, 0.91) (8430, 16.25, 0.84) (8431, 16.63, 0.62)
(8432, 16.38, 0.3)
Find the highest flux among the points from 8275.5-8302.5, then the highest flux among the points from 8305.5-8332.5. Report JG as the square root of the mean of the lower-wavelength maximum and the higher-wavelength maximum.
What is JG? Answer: 4.21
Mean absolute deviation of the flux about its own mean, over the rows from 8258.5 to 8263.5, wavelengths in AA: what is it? 0.15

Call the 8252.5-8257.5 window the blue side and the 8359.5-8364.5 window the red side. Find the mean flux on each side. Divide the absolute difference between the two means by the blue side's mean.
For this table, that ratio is 0.019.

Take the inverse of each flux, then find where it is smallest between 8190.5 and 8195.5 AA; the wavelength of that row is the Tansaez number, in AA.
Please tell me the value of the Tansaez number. 8191 AA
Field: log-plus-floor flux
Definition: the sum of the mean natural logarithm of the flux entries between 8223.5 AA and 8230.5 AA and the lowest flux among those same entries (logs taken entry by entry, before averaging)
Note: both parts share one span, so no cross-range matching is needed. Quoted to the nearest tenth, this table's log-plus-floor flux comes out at 19.2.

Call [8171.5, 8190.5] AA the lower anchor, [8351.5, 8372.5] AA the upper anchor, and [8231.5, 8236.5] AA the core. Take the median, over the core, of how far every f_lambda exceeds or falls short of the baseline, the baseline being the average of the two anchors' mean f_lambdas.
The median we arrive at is 0.5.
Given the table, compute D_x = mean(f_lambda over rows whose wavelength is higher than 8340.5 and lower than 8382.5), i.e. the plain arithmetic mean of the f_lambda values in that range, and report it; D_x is 16.6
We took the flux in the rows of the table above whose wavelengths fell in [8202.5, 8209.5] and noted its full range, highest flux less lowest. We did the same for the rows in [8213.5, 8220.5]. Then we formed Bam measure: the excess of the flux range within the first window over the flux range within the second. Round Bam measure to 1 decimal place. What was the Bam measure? -1.3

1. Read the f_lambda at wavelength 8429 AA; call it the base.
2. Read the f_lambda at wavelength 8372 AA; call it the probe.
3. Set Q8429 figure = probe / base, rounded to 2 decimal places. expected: 0.94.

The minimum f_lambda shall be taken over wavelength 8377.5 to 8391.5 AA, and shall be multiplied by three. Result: 41.3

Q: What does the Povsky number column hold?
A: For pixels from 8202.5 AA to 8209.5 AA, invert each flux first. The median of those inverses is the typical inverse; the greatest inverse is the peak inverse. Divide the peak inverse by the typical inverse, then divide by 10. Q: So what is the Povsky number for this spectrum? 0.102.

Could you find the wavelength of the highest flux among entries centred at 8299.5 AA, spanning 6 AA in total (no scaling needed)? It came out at 8302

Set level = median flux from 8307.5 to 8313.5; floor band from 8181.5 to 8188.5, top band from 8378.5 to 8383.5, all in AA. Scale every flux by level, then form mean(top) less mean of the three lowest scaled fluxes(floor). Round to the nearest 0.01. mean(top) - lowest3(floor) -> 0.11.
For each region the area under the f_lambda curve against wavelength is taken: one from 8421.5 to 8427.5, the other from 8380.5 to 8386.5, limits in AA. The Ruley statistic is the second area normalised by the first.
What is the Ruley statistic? 1.00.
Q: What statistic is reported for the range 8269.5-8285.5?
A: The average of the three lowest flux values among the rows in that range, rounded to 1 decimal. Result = 16.7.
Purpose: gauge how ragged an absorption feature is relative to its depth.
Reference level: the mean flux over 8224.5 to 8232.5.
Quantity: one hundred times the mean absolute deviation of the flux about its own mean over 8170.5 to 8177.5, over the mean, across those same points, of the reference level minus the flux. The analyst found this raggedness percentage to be -105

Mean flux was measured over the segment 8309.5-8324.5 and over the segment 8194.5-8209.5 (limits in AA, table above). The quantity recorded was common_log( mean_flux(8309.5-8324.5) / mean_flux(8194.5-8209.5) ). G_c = 0.020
